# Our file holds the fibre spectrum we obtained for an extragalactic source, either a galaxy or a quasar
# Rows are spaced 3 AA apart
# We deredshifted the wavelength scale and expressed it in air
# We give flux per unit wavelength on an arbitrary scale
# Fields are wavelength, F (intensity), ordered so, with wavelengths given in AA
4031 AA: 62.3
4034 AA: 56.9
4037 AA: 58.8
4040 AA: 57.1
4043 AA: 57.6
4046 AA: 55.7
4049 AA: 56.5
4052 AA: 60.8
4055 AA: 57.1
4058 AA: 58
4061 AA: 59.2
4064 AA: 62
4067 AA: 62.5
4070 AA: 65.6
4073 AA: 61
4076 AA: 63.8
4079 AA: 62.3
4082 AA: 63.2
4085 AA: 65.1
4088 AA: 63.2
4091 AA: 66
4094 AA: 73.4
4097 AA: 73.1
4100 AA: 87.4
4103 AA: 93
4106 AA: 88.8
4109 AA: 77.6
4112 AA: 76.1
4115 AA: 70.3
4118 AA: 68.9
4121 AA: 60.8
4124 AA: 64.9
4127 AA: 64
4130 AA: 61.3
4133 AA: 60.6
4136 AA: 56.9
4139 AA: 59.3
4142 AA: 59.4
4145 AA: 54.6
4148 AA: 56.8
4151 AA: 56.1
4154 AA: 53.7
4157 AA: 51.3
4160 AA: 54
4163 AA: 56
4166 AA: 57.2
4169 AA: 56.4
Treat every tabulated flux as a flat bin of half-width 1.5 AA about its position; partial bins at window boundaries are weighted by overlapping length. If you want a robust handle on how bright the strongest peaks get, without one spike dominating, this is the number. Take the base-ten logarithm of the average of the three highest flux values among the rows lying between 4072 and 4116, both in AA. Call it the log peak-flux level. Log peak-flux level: 1.953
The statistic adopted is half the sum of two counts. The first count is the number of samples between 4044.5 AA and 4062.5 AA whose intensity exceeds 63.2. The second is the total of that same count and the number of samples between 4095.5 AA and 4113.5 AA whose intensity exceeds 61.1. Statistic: 3.0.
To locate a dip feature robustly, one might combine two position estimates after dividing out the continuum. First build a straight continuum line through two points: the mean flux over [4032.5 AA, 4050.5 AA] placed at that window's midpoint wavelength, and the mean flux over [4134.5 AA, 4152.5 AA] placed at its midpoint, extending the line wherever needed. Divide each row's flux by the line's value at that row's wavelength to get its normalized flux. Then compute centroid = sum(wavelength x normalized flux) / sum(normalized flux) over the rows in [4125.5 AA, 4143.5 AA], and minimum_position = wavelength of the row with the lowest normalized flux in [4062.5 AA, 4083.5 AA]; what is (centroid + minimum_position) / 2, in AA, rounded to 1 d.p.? 4103.7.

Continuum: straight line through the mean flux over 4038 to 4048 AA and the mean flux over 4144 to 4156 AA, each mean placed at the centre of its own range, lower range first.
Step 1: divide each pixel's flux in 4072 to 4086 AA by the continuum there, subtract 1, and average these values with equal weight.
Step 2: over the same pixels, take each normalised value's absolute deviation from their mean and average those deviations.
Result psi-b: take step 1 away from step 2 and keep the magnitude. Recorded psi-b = 0.10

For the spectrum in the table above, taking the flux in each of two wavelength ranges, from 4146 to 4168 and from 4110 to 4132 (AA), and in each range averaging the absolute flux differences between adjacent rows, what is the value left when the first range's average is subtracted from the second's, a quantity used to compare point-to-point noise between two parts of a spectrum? 1.9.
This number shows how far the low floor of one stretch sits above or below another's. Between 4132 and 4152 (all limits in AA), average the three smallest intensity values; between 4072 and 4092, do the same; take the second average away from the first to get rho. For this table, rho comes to -6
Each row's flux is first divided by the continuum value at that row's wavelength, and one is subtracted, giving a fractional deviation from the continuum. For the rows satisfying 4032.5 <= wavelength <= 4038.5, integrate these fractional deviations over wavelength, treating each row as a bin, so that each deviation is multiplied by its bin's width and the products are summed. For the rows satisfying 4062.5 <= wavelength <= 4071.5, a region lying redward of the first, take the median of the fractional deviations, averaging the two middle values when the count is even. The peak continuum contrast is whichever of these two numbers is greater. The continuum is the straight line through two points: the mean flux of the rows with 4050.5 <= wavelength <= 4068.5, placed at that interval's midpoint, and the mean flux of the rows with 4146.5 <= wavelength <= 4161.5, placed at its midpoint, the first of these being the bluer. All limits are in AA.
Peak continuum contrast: 0.05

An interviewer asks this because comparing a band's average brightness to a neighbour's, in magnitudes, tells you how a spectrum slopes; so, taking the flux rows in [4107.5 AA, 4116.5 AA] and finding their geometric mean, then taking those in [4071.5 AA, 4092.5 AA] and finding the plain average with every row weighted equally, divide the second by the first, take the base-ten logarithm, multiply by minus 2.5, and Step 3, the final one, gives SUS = 0.17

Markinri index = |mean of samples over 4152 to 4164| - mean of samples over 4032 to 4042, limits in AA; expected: -4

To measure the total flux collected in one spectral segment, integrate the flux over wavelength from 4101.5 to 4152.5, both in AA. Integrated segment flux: 3388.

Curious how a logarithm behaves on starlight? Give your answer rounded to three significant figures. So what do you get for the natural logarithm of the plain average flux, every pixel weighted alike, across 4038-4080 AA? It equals 4.09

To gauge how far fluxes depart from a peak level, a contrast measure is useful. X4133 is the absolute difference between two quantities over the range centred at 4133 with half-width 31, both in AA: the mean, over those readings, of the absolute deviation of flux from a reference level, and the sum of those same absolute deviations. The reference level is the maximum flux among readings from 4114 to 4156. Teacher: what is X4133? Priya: 229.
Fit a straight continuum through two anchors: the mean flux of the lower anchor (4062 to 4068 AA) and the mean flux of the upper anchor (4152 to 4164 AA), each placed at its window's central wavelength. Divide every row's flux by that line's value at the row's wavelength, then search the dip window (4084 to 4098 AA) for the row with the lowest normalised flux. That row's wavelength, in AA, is 4088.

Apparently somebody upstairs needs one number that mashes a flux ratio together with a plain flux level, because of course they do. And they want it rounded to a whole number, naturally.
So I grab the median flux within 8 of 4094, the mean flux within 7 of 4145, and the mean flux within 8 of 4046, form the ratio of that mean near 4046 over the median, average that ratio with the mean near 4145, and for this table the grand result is 29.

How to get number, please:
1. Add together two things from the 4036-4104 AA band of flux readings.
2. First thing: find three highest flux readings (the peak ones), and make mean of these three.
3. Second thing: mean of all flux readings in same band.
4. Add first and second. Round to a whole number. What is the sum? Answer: 149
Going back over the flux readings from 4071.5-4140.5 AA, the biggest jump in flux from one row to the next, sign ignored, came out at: 14.3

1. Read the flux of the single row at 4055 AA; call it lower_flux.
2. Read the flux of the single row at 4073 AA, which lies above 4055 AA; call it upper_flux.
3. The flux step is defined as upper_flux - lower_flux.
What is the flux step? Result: 3.9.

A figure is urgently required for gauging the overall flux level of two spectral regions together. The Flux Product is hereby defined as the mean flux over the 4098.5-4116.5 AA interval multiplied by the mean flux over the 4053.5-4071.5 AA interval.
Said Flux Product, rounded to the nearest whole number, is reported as 4992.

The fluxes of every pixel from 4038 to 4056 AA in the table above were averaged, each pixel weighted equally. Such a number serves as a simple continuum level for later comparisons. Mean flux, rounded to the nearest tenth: 57.5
